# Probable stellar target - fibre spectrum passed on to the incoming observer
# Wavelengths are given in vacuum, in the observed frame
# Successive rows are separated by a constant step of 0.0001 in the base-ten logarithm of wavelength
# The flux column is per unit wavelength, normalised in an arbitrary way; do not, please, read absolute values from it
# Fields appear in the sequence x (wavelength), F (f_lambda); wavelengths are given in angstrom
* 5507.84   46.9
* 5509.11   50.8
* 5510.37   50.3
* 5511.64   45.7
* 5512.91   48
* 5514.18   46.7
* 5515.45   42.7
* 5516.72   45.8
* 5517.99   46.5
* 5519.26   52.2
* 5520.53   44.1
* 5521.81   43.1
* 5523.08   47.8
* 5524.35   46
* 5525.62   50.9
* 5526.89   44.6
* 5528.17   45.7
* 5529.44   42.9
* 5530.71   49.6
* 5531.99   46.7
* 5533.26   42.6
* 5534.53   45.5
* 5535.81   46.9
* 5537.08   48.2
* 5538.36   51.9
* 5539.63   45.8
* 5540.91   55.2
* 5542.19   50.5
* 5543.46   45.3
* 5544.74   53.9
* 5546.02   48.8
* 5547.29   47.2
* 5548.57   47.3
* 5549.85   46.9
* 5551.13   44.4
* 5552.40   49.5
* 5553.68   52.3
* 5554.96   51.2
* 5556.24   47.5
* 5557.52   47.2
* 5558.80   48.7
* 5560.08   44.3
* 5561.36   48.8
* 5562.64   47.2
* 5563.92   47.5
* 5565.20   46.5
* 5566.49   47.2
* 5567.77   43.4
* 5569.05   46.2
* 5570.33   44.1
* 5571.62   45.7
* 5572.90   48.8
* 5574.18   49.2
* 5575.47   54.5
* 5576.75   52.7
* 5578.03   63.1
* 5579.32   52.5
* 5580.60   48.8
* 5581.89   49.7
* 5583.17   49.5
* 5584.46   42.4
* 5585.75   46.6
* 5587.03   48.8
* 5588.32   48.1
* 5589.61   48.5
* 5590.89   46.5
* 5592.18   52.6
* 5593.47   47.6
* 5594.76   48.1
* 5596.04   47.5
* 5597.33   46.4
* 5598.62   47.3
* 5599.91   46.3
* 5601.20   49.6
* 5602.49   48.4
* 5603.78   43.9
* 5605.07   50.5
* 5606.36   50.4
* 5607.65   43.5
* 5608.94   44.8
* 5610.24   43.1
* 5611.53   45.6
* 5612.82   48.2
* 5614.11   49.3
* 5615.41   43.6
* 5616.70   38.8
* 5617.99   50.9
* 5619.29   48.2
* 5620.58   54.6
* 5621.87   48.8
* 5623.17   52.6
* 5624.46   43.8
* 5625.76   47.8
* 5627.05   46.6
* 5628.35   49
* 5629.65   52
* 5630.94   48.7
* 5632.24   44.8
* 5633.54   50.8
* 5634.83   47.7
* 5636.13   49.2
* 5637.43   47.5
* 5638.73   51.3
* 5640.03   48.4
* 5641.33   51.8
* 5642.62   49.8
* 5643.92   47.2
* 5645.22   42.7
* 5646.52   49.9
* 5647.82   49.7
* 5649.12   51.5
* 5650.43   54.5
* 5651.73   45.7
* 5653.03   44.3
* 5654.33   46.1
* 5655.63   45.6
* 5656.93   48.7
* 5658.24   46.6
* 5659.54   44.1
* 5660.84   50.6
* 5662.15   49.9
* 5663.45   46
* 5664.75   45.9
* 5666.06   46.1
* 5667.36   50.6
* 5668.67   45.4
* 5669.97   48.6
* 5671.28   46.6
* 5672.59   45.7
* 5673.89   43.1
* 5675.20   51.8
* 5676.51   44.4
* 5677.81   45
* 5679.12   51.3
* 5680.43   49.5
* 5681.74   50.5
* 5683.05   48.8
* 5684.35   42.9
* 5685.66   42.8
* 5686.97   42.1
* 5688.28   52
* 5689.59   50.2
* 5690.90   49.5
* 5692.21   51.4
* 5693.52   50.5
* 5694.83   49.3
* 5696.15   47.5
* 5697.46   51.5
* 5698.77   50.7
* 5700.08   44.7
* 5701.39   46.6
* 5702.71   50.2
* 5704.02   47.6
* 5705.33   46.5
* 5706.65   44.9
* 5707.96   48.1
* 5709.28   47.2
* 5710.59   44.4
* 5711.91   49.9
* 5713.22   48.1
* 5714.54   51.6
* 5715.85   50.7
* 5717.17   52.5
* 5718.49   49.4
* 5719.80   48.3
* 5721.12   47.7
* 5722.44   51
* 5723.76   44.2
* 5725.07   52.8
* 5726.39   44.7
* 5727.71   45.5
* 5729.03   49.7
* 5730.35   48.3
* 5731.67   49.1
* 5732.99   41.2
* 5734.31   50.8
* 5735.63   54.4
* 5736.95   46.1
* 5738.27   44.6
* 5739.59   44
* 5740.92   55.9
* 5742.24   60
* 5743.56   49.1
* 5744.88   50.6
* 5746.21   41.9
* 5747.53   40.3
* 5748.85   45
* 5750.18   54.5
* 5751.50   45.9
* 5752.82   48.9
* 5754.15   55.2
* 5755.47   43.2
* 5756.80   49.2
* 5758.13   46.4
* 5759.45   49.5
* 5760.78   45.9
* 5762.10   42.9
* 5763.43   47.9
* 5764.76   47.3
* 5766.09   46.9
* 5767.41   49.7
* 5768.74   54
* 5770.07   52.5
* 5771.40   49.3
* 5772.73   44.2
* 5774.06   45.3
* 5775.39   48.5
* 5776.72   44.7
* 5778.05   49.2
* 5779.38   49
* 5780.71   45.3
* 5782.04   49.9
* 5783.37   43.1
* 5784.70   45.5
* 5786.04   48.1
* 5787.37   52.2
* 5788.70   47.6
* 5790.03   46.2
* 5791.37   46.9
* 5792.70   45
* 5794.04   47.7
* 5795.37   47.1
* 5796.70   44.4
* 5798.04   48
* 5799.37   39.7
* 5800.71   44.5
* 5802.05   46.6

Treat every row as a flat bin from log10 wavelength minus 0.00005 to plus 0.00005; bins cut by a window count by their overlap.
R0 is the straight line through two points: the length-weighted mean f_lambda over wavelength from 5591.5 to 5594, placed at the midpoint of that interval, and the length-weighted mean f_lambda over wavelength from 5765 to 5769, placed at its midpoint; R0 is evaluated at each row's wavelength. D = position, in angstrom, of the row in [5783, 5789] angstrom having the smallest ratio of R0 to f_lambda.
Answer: 5787.37 angstrom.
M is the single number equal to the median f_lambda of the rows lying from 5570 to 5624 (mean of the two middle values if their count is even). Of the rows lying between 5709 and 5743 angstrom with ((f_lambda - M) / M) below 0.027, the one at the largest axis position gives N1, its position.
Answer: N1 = 5739.59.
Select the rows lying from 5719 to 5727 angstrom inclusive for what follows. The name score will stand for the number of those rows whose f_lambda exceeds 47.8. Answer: 3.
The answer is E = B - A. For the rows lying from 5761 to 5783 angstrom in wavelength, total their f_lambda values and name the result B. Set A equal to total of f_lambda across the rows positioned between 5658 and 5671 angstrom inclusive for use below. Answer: 293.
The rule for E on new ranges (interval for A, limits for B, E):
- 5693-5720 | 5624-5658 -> 235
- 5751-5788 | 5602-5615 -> -872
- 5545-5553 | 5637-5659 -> 537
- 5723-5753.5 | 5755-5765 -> -735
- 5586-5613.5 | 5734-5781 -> 742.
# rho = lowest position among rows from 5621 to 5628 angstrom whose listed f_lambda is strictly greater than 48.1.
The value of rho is 5621.87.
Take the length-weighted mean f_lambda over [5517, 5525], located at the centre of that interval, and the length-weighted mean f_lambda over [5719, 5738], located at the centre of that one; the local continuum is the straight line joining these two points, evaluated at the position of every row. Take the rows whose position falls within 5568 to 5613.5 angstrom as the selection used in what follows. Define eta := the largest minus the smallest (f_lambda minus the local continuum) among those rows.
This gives 21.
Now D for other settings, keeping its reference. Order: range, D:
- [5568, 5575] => 5574.18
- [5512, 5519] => 5512.91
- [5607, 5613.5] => 5612.82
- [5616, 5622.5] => 5620.58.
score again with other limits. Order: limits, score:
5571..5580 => 6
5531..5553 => 7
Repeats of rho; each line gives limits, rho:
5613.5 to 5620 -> 5614.11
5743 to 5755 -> 5743.56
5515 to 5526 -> 5519.26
